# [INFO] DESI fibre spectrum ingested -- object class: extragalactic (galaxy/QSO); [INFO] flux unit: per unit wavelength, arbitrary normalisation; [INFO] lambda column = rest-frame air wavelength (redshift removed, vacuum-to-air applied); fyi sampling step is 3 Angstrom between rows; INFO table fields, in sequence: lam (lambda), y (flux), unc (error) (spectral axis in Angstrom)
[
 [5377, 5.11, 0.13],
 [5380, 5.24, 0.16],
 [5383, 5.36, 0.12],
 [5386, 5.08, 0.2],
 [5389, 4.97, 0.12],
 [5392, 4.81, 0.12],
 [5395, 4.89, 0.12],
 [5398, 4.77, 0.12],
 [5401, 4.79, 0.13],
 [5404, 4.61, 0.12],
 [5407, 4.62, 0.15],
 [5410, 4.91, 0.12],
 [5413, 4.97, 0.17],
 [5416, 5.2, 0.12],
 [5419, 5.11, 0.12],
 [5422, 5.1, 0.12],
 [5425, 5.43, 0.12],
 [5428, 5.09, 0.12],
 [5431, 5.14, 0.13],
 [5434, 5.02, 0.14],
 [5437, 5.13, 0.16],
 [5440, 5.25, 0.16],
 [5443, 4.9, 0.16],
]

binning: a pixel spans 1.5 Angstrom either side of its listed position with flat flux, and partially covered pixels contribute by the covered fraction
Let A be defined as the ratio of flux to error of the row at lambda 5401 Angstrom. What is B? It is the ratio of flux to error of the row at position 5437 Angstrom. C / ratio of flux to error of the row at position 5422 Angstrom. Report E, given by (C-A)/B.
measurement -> 0.18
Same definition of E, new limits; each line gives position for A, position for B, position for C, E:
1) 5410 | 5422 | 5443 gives -0.24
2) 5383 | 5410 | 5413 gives -0.38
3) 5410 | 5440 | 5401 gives -0.12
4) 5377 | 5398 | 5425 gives 0.15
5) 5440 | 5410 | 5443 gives -0.05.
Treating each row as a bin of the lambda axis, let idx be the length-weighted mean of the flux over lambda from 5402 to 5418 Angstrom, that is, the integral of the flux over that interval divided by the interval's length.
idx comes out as 4.87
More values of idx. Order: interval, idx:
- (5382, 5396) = 5.01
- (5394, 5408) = 4.73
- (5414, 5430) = 5.18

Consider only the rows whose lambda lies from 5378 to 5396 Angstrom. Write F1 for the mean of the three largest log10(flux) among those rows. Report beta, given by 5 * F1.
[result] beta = 3.59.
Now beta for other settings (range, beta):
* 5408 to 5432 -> 3.60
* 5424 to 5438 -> 3.59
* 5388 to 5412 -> 3.46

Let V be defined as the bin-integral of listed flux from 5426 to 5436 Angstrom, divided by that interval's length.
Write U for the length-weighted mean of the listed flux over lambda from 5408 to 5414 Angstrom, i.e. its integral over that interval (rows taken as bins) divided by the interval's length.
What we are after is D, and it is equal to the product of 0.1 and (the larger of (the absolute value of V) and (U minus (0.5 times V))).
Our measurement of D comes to 0.510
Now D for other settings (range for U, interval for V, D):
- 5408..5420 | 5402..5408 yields 0.463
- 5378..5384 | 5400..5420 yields 0.488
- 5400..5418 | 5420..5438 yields 0.515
